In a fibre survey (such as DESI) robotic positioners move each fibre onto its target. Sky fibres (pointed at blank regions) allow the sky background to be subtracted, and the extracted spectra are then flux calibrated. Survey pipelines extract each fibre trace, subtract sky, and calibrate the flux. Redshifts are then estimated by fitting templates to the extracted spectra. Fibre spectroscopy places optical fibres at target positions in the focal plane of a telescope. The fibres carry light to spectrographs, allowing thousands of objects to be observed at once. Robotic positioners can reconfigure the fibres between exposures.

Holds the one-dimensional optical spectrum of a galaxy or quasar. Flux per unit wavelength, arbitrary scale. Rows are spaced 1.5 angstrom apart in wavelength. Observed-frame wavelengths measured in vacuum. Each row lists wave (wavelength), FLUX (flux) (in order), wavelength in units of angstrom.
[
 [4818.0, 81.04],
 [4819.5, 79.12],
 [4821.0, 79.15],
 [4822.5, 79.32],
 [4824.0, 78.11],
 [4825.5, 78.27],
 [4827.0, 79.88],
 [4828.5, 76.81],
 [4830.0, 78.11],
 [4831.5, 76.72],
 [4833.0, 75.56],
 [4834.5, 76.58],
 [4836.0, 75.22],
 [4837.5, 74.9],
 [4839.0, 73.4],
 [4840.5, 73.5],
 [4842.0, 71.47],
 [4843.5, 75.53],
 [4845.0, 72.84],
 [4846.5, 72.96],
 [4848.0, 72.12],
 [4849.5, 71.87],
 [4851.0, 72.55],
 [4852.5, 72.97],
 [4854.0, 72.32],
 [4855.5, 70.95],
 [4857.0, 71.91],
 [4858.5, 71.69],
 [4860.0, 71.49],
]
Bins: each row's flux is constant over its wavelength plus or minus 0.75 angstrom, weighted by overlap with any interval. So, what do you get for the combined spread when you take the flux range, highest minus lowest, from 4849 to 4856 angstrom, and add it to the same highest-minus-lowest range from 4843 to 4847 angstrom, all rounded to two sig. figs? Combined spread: 4.7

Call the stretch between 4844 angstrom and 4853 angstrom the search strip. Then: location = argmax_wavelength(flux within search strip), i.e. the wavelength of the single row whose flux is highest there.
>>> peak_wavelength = 4852.5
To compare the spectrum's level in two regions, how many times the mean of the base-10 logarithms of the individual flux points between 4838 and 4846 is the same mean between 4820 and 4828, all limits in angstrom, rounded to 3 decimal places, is 0.983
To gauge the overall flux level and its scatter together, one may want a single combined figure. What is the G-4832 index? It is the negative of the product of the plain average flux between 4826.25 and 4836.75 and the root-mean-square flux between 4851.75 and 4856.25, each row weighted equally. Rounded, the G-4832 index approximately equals -5549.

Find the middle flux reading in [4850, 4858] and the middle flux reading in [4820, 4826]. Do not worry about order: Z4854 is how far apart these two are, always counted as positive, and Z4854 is 6.4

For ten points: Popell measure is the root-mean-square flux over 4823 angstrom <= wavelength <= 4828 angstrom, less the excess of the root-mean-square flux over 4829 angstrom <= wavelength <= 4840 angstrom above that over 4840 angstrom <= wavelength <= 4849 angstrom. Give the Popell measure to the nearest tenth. 76.0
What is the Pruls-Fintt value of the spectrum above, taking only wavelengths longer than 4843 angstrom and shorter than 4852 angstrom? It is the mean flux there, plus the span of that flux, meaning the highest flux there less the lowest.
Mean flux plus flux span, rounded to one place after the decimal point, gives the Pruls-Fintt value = 76.6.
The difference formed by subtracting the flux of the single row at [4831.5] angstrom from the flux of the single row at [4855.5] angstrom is -5.8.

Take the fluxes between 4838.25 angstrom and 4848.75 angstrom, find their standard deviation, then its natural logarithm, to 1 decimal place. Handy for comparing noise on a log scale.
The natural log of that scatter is 0.2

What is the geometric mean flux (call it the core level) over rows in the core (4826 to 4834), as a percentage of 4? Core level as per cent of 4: 1935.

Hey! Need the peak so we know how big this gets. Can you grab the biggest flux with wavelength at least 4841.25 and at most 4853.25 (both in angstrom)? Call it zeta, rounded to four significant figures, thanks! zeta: 75.53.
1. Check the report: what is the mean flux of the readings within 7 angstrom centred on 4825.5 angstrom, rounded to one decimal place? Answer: 78.5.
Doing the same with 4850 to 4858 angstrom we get 72.1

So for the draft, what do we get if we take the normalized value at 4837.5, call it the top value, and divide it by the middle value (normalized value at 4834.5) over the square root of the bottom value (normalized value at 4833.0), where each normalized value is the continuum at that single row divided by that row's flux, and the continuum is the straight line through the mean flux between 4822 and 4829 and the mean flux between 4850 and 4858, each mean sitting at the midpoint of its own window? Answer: 1.02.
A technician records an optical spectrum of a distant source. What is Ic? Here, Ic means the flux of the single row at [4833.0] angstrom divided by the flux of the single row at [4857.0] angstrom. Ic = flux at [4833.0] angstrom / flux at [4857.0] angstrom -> 1.05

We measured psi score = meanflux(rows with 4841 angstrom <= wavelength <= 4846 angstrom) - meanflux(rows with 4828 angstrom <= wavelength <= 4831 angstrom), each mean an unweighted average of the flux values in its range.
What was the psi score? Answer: -4.2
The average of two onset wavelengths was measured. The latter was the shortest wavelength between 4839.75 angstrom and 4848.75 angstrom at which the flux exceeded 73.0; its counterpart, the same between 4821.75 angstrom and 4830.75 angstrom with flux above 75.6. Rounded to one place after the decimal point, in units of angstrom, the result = 4831.5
